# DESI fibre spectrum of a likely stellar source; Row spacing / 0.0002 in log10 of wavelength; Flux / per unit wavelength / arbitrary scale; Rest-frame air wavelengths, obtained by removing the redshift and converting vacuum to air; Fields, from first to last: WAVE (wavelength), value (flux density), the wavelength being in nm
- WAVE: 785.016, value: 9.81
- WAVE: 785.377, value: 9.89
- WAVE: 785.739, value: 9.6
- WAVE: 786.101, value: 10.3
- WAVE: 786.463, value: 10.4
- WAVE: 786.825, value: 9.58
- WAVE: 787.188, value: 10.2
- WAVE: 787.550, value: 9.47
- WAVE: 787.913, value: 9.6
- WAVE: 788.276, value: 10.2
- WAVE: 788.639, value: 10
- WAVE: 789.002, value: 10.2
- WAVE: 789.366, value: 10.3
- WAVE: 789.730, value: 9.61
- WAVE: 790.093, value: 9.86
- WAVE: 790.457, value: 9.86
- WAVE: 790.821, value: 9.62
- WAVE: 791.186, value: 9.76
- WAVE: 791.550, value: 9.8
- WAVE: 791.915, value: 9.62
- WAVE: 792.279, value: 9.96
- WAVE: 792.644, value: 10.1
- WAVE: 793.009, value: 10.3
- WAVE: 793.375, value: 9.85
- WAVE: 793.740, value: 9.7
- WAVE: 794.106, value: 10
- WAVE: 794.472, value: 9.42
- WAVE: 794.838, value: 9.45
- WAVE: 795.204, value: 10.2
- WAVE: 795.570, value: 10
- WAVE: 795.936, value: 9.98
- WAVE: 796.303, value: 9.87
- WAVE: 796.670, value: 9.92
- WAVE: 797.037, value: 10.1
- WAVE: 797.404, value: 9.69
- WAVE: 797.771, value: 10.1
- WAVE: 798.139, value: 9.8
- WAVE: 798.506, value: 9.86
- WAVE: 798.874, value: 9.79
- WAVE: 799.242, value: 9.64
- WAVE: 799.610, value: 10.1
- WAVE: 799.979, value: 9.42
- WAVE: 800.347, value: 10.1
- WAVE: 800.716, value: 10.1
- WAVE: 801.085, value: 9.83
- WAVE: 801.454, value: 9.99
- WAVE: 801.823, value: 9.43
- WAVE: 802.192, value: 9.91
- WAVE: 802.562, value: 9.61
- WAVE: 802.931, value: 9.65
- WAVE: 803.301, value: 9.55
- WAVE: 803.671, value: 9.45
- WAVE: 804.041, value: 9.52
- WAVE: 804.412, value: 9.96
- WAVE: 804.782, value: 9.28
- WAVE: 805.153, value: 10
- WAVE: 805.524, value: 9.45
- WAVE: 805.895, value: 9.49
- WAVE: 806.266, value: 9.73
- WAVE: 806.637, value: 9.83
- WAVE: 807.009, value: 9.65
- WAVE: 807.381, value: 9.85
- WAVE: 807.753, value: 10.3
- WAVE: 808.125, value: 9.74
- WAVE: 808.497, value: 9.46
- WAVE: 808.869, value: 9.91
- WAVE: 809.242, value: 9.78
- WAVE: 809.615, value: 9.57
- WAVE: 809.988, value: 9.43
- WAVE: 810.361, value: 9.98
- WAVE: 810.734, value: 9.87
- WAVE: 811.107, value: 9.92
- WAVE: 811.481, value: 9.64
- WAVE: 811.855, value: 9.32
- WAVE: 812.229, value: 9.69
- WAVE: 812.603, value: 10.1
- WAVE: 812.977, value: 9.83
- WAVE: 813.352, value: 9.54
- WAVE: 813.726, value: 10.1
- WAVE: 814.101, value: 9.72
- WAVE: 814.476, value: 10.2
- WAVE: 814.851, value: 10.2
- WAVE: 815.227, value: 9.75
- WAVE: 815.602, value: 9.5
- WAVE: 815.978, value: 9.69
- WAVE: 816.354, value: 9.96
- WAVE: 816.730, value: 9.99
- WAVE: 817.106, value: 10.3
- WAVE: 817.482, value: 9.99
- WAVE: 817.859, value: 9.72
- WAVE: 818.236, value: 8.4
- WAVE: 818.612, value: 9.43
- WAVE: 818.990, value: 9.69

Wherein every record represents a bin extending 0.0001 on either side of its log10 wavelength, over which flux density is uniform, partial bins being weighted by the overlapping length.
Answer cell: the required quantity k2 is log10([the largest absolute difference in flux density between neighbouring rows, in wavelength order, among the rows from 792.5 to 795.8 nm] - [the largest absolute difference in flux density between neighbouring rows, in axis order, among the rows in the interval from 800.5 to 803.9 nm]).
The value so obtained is -0.7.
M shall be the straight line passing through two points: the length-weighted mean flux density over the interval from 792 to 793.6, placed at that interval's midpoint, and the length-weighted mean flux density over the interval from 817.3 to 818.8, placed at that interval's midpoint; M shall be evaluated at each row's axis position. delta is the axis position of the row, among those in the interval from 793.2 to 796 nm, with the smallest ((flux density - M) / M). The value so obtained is 794.472 nm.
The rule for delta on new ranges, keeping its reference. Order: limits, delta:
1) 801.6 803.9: 801.823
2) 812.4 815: 813.352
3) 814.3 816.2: 815.602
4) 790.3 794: 790.821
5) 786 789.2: 787.550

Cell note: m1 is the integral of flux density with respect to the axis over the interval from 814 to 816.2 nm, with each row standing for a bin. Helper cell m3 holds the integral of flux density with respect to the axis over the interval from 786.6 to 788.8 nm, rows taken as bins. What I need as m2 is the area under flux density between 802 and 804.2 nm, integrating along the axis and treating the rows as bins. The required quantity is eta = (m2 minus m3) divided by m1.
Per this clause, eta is -0.02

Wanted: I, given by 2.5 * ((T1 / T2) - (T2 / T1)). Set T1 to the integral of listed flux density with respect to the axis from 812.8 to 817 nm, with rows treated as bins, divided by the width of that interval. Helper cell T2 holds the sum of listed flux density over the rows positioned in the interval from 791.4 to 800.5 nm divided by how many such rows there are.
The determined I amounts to 0.00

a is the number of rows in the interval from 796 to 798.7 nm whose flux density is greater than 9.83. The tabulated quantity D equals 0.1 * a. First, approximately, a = 5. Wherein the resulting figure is 0.50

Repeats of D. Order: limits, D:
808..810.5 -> 0.20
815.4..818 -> 0.40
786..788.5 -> 0.40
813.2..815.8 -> 0.30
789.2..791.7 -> 0.30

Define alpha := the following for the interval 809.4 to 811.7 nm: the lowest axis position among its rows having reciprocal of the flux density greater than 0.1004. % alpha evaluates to 809.615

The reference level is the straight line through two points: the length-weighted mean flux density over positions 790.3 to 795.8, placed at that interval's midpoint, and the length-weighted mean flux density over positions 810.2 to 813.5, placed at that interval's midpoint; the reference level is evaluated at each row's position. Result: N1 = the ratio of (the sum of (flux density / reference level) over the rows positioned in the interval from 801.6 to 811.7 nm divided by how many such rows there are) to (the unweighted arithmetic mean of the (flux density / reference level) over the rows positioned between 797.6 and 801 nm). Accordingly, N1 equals 0.985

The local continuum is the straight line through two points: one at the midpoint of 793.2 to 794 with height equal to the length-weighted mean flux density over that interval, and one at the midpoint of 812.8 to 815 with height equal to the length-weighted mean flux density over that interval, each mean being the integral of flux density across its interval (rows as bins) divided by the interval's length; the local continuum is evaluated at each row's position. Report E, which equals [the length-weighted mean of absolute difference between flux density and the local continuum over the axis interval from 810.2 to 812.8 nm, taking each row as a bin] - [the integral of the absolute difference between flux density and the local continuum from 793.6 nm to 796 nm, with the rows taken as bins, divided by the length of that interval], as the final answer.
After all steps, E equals -0.06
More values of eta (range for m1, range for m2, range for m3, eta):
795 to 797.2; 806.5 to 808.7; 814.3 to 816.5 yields -0.01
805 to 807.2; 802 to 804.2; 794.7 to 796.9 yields -0.03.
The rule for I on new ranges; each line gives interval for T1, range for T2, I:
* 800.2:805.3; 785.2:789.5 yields -0.12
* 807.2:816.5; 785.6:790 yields -0.08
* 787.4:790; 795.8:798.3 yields 0.00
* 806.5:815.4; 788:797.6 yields -0.05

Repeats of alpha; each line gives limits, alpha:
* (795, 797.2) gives 796.303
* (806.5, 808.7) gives 806.637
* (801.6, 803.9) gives 801.823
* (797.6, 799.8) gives 798.139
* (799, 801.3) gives 799.242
